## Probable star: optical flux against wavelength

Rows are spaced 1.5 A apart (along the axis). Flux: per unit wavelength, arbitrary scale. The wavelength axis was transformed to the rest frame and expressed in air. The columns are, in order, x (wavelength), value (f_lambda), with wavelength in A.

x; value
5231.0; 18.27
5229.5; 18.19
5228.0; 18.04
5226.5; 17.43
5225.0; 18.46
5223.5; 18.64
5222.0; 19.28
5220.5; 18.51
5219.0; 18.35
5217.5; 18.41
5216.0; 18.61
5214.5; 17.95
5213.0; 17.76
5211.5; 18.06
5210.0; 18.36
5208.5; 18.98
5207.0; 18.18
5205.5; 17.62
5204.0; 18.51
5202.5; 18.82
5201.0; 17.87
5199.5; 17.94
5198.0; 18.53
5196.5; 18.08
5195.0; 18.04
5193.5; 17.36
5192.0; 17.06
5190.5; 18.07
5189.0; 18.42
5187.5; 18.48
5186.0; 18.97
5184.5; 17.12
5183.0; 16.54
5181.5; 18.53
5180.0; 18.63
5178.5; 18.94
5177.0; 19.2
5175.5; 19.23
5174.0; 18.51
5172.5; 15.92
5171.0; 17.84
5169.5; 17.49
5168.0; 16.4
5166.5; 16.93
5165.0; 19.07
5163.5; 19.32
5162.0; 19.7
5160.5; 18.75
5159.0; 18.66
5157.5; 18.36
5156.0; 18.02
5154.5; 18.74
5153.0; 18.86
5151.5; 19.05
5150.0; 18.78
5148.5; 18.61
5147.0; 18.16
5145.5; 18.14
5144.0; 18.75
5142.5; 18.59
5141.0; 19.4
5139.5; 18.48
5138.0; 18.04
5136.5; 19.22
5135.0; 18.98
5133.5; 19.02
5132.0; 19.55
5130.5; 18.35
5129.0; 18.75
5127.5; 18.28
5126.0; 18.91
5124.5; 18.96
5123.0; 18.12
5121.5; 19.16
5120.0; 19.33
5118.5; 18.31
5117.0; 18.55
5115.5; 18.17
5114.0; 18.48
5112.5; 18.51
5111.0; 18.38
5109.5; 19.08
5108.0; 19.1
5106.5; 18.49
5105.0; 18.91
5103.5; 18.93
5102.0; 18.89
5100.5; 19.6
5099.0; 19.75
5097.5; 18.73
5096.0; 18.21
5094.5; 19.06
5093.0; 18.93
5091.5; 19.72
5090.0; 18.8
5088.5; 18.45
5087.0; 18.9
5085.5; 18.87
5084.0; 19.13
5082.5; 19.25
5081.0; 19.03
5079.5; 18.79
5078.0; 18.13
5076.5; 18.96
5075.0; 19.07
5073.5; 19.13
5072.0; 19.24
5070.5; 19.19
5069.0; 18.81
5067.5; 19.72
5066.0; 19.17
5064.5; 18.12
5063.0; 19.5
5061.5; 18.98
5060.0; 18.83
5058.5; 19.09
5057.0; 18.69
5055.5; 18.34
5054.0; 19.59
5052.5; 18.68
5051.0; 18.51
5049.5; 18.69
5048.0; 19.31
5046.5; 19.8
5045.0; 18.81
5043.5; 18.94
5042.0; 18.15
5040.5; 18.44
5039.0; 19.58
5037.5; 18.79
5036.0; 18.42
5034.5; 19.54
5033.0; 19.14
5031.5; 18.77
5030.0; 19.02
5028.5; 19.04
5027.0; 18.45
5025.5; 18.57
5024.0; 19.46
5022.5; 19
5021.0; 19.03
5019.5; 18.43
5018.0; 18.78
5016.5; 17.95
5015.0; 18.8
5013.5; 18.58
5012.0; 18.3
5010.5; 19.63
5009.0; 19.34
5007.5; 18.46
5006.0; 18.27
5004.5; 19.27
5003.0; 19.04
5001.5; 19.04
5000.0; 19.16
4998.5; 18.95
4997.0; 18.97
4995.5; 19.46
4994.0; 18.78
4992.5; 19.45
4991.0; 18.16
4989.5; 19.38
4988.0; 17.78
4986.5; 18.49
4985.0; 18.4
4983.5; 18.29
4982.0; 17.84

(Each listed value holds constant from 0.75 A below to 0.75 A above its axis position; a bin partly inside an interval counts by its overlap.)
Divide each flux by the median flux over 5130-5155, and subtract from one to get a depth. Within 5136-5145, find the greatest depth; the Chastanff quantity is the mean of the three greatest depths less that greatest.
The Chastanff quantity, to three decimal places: -0.018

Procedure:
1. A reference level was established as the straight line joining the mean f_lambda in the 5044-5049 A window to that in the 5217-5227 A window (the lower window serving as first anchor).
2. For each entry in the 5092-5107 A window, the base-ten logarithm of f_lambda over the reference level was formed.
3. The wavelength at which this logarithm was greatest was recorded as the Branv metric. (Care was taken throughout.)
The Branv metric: 5099.0 A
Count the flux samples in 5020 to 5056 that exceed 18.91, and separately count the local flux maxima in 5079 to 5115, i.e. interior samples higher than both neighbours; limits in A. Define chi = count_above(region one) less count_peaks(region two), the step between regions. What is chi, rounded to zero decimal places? 4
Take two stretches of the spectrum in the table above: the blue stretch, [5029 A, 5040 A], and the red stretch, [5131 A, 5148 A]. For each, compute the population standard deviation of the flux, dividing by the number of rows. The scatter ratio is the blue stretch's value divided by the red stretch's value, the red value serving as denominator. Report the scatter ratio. 0.79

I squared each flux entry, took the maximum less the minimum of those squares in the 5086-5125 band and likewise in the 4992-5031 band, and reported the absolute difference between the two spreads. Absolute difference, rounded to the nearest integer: 1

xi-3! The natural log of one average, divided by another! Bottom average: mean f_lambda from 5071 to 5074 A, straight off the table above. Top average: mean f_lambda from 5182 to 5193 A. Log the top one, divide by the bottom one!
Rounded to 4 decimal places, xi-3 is 0.1501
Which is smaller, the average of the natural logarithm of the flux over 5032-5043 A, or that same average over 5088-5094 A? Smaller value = 2.94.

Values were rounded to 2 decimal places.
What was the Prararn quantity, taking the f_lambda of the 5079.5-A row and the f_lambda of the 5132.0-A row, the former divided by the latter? 0.96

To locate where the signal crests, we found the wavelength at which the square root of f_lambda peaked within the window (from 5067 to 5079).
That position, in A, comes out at 5067.5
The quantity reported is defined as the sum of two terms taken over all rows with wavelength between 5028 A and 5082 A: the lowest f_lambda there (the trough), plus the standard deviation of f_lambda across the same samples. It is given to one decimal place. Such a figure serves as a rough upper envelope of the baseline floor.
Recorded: 18.6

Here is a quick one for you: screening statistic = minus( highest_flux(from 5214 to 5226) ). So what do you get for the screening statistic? -19.3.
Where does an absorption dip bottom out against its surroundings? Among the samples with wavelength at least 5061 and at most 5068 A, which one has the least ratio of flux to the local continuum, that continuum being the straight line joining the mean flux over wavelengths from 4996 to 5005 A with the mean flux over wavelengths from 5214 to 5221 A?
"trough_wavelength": 5064.5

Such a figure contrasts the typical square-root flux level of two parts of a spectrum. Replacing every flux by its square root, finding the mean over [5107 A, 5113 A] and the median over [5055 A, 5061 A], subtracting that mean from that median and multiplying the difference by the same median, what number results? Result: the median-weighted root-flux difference 0.0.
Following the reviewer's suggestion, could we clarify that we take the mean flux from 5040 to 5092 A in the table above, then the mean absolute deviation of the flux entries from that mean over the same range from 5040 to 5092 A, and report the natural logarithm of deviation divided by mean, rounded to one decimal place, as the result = -4.0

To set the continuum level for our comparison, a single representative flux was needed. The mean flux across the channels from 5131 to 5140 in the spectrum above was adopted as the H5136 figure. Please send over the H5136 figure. 18.9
